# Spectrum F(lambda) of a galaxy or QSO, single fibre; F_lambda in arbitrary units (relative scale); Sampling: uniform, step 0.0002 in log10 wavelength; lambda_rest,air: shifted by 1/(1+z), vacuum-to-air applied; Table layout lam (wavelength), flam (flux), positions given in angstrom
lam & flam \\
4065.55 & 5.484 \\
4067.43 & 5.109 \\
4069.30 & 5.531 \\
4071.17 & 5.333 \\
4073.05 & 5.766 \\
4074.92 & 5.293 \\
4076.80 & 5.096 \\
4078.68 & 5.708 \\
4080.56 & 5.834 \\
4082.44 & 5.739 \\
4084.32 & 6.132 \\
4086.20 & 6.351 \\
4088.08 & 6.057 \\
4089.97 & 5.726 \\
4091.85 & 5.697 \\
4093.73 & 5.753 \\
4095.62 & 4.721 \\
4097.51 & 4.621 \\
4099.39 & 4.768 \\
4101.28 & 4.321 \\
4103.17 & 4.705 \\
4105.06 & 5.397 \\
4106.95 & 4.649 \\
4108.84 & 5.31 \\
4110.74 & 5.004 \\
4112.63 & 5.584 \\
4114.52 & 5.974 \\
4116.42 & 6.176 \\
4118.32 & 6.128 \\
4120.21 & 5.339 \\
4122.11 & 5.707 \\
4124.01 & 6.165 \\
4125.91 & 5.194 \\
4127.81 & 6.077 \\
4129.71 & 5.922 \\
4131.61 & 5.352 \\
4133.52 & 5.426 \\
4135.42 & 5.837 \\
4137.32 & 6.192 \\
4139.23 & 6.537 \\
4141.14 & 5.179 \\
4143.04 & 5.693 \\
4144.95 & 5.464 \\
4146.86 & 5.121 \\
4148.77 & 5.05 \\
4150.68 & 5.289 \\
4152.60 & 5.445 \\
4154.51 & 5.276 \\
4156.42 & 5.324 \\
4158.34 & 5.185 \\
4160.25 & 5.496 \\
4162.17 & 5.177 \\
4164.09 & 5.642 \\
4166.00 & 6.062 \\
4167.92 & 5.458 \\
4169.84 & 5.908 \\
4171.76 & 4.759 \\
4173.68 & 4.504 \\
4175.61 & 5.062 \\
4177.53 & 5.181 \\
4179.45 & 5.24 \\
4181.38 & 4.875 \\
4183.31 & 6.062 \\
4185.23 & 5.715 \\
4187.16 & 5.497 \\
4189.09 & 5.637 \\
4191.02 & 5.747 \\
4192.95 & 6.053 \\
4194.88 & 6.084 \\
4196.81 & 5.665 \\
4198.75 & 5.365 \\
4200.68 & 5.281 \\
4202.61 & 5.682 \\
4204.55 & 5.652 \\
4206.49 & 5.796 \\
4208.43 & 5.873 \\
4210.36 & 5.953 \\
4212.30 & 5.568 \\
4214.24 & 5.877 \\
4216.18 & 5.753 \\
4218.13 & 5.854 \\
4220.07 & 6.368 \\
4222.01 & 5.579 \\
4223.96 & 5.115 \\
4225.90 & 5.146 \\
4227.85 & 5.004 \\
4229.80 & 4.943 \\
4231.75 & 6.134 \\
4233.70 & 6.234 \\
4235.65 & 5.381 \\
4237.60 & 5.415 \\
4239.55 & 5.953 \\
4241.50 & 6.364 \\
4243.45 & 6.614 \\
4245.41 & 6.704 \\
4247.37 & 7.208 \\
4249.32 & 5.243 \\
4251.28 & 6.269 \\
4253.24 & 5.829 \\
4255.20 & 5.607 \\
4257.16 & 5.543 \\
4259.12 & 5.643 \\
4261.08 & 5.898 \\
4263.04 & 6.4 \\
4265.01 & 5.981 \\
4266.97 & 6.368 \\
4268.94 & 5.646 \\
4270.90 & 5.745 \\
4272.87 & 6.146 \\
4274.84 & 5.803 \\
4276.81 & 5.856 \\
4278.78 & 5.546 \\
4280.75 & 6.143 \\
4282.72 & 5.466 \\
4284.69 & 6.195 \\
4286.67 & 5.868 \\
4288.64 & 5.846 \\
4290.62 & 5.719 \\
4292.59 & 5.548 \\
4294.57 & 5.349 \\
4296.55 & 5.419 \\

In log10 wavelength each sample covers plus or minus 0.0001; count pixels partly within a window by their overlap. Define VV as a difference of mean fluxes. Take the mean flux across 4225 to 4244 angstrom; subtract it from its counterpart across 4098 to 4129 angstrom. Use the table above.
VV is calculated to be -0.3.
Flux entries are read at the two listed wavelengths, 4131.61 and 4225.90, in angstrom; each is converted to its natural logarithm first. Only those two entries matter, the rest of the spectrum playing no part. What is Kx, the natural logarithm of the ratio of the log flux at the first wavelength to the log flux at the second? 0.02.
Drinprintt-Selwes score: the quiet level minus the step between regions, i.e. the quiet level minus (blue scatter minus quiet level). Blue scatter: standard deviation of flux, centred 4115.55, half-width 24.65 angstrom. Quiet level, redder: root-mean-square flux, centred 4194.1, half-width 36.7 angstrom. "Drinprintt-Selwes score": 10.5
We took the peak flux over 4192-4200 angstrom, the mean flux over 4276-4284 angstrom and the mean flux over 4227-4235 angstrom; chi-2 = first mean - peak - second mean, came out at -5.9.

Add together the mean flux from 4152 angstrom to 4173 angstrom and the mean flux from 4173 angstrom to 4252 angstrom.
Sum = 11.1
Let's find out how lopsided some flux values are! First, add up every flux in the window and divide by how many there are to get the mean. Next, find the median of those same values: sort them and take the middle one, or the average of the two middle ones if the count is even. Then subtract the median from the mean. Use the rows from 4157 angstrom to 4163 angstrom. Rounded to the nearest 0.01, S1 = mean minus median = 0.10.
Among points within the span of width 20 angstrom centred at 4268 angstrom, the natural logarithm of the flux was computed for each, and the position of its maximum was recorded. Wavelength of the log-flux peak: 4263.04 angstrom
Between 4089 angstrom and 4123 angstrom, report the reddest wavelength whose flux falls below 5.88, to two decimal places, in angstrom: 4122.11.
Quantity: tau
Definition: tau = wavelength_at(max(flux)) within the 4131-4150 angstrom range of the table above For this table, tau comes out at 4139.23 angstrom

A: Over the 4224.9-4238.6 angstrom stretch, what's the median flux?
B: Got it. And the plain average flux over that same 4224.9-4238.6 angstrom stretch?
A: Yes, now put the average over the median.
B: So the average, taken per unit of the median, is 1.016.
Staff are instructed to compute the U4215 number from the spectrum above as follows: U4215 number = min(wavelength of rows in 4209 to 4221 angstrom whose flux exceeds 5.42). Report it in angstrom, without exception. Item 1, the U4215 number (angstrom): 4210.36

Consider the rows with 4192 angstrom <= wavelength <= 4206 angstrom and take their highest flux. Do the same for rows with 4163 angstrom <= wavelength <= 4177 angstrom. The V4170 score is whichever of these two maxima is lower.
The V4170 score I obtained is 6.06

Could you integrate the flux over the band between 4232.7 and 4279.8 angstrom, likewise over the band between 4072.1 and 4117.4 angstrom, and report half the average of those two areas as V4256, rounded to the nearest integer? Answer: 132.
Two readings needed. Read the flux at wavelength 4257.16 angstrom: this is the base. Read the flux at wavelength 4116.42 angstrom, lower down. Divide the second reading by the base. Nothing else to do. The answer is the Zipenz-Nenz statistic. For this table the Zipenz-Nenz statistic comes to 1.11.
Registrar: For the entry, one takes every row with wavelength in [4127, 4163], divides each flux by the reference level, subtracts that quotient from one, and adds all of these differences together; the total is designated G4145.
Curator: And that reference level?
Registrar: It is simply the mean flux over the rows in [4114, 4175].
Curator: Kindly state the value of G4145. 0.1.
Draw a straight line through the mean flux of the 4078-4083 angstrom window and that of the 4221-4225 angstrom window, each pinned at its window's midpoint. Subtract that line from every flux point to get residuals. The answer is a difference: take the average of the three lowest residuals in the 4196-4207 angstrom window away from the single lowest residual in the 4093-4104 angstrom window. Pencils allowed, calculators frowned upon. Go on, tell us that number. -1.4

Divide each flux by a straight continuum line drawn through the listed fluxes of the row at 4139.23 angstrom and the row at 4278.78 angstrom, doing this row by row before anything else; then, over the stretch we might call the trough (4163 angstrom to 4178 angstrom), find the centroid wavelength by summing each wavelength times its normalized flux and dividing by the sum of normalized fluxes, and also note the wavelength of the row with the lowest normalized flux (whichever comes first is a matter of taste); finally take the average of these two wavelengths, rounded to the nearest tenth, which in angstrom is 4172.1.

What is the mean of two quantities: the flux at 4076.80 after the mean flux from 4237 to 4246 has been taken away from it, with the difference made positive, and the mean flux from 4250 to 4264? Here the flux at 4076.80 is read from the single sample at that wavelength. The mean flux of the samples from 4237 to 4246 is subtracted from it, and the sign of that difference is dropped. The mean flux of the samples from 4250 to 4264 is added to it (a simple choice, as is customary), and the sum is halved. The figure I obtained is 3.50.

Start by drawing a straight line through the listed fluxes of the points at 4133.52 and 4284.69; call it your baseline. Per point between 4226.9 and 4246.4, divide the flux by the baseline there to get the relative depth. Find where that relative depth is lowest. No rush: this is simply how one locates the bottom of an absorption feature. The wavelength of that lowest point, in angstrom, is 4229.80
